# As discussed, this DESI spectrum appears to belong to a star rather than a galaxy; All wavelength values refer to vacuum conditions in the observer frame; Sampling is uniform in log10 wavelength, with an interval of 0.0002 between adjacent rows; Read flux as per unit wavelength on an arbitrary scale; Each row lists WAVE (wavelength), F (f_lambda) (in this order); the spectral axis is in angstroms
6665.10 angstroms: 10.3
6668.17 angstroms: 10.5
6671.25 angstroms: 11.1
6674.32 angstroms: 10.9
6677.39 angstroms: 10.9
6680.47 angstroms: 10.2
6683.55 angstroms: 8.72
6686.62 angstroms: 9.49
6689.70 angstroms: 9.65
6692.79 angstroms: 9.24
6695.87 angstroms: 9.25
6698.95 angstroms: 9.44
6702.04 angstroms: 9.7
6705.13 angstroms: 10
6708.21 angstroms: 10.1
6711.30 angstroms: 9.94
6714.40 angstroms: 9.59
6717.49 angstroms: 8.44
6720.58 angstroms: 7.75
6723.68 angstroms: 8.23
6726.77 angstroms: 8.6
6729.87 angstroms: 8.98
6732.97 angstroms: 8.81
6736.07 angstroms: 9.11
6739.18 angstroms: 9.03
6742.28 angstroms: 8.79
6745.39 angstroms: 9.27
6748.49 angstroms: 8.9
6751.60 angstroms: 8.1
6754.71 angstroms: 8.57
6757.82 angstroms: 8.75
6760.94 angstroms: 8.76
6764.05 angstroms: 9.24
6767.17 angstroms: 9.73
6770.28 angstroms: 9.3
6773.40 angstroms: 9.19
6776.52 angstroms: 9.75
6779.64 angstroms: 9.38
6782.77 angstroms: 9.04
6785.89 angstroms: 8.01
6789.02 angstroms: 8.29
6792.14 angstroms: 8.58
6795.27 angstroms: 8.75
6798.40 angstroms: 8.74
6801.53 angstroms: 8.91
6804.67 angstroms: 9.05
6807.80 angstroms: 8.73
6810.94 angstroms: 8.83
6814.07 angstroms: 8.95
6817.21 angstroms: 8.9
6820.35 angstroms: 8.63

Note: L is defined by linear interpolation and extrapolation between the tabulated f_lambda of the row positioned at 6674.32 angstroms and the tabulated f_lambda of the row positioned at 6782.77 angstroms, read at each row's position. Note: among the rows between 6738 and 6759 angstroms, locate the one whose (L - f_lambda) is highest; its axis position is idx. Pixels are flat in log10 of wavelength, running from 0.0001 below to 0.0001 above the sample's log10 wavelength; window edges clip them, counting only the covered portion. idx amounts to 6751.60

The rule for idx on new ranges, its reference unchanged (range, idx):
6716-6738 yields 6720.58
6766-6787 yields 6785.89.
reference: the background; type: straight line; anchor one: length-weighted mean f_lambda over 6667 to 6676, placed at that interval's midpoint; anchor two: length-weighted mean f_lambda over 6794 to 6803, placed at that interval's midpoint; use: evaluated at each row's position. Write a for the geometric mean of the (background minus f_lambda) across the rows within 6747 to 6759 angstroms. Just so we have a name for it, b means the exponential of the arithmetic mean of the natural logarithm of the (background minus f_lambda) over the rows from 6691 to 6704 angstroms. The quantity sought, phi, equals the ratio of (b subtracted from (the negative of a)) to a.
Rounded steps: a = 0.91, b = 1.0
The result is -2.1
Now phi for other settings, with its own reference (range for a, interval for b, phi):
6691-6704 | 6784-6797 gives -1.4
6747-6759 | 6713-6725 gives -2.5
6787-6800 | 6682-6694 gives -7.4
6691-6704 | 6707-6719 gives -1.4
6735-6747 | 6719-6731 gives -3.3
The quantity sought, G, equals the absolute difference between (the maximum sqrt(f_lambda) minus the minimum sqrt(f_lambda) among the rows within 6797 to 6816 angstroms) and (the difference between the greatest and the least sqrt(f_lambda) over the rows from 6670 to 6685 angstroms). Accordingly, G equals 0.33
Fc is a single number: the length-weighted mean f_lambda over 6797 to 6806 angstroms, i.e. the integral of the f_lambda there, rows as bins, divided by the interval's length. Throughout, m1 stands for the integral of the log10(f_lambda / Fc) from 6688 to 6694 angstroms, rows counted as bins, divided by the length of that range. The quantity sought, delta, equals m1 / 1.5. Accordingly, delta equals 0.018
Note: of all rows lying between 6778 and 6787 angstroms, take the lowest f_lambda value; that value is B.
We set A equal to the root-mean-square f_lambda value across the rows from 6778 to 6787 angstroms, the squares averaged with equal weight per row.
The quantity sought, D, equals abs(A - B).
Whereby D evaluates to 0.82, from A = 8.83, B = 8.01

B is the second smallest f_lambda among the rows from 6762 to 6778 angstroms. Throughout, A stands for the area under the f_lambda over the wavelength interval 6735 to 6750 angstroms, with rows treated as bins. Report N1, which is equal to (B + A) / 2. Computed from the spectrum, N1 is 72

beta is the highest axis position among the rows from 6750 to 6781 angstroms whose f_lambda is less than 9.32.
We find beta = 6773.40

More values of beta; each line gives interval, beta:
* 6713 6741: 6739.18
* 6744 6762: 6760.94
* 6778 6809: 6807.80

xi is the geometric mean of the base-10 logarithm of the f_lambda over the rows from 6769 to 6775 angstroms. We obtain 0.966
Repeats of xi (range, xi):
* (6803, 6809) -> 0.949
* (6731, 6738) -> 0.952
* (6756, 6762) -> 0.942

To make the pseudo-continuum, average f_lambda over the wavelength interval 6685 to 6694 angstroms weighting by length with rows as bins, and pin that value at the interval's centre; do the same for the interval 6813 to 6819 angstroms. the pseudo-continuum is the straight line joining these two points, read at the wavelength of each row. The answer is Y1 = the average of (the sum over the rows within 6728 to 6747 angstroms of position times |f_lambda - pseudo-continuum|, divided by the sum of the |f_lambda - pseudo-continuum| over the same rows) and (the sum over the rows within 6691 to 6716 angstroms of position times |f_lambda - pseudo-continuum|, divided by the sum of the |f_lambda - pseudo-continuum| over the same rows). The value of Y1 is 6721.2 angstroms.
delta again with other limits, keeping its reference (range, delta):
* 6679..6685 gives 0.017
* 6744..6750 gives 0.006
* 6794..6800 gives -0.005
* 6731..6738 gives 0.002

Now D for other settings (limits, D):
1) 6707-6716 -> 0.29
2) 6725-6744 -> 0.29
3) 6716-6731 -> 0.66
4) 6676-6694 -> 1.00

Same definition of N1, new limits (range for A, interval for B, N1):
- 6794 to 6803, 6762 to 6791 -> 44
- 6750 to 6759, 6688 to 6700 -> 43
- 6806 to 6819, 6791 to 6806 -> 62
